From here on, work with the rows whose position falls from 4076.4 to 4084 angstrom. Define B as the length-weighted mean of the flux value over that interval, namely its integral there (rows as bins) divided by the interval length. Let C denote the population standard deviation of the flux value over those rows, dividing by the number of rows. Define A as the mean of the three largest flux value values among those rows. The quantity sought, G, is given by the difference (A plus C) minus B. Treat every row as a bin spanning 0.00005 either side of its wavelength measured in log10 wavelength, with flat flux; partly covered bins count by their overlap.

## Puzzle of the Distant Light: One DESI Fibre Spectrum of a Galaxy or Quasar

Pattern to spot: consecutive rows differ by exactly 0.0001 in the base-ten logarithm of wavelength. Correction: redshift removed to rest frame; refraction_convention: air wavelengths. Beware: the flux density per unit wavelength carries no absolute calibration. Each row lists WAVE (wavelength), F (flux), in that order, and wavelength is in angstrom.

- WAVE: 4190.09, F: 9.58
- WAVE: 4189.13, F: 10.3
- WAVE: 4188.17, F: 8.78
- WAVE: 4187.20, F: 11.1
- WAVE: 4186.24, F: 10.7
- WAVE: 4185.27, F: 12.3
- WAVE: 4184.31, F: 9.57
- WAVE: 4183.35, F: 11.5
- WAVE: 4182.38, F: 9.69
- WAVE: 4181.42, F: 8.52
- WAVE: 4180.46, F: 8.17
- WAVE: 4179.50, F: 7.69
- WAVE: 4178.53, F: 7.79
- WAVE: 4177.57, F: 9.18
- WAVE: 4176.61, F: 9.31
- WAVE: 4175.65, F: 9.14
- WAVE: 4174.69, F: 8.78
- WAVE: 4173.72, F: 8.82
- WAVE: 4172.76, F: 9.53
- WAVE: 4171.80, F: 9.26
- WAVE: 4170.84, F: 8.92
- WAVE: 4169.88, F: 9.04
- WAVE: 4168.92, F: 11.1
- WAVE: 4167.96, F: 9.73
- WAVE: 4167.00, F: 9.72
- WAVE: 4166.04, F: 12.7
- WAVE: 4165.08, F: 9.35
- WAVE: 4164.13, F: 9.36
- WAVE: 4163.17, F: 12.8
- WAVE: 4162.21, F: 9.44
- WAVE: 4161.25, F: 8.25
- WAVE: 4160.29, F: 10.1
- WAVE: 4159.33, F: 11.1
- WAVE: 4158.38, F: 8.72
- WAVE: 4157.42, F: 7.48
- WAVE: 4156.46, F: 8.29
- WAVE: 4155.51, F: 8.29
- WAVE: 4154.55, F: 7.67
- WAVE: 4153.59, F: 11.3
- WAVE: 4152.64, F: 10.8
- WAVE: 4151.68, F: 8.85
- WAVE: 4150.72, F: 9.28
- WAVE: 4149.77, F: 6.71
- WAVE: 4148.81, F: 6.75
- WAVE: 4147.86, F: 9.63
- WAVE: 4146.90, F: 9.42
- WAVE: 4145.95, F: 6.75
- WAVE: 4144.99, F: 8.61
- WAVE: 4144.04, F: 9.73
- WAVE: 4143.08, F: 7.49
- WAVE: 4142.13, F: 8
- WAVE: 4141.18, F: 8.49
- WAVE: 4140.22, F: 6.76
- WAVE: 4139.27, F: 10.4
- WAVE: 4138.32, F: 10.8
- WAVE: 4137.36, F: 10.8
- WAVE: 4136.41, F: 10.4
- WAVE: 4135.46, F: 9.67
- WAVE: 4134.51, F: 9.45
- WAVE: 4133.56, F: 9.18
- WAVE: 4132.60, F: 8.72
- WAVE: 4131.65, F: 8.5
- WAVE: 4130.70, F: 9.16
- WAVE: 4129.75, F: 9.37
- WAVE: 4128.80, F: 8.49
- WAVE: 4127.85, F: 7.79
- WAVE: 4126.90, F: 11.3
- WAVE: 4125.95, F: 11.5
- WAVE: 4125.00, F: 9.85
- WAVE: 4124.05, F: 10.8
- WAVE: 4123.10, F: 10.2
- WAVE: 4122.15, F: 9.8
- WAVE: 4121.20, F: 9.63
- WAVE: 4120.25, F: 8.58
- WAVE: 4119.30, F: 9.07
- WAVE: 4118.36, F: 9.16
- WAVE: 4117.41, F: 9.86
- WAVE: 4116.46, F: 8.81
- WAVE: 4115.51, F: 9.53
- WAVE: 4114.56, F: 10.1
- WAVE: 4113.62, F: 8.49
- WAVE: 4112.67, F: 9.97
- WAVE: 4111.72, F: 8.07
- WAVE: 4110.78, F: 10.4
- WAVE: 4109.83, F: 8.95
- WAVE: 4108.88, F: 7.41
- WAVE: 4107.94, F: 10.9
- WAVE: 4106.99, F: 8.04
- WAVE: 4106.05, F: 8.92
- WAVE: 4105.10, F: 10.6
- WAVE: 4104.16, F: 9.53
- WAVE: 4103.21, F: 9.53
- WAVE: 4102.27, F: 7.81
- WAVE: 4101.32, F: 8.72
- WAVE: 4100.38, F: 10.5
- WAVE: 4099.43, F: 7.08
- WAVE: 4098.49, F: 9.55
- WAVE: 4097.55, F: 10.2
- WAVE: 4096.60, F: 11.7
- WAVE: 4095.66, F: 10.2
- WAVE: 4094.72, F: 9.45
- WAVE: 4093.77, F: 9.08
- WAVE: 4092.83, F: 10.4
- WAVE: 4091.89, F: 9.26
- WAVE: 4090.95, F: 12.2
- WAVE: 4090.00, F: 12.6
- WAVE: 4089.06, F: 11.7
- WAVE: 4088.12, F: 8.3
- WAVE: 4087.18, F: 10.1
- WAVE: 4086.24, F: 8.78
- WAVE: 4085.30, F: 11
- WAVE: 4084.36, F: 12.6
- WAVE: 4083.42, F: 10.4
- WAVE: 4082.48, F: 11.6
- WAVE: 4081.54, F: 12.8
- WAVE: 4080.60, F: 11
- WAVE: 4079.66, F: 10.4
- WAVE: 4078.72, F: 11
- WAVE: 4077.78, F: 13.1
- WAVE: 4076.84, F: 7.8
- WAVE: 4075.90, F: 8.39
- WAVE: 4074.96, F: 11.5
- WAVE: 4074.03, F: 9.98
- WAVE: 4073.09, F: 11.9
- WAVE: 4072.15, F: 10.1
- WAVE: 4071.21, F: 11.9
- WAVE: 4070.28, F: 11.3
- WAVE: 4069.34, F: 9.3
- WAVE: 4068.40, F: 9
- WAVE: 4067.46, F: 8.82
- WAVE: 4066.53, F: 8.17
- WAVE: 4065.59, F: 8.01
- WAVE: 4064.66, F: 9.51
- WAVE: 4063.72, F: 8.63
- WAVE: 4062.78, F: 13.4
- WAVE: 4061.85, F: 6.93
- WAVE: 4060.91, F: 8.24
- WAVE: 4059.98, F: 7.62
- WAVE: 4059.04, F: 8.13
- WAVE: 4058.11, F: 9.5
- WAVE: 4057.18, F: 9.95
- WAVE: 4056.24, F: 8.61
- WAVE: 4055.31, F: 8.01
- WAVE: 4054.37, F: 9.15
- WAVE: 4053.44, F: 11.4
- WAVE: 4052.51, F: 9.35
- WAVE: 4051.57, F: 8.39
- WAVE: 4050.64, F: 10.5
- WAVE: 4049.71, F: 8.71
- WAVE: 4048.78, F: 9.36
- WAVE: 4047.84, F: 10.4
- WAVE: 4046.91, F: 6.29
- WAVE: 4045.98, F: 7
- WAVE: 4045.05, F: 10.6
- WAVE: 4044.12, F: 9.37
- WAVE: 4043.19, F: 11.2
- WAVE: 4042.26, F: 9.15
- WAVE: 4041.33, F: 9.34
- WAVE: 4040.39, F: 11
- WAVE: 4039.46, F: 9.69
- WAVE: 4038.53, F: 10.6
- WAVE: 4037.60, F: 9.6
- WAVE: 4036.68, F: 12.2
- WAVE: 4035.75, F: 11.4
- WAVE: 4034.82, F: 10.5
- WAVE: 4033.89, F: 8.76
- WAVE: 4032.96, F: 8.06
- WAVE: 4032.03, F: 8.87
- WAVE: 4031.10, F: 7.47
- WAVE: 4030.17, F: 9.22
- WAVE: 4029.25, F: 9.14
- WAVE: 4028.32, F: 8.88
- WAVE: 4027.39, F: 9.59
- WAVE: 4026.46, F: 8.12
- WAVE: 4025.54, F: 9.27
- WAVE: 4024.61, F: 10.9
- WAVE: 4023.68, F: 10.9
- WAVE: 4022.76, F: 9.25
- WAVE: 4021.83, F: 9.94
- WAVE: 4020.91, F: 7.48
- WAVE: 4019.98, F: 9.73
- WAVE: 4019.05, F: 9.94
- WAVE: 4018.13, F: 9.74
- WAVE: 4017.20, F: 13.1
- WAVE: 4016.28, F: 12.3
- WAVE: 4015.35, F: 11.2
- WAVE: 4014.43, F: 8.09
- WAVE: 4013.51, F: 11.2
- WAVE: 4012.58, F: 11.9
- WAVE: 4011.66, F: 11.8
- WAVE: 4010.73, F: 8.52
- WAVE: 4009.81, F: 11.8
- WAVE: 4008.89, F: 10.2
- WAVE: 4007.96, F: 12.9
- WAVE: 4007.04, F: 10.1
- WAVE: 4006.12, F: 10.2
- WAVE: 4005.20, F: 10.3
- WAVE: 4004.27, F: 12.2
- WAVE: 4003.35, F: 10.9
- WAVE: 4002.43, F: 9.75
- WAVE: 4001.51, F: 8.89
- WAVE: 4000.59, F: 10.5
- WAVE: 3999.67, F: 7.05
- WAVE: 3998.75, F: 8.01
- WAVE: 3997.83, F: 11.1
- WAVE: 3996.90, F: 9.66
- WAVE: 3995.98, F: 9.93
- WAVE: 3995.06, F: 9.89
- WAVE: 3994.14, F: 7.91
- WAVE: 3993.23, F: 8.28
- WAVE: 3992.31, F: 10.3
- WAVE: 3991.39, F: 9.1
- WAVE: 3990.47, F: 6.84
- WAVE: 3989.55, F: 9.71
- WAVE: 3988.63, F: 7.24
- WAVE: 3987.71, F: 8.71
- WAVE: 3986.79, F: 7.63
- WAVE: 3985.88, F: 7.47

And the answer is 3.0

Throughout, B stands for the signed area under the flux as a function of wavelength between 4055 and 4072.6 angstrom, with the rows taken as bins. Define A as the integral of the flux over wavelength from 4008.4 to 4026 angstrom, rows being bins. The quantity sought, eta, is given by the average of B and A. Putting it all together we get 173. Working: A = 183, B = 162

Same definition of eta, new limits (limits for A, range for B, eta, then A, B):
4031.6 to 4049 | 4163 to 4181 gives 169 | 168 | 170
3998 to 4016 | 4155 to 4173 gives 180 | 186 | 174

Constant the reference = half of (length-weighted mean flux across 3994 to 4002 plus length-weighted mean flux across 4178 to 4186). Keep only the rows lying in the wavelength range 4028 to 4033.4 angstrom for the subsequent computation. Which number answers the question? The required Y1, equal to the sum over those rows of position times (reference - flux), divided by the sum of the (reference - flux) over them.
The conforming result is 4031.3 angstrom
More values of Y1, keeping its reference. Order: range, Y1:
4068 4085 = 4078.2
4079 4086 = 4082.7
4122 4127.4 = 4125.2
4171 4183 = 4178.5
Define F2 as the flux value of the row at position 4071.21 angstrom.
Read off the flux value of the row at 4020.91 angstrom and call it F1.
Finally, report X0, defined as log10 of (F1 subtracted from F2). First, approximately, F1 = 7.48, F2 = 11.9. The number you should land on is 0.6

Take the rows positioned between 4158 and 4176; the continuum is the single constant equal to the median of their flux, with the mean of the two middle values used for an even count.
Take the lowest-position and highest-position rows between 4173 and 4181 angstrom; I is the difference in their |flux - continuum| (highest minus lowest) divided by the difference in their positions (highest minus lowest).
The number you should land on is 0.10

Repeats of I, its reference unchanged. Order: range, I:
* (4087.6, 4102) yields -0.03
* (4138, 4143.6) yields 0.09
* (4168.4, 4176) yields -0.23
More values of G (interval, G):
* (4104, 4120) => 2.3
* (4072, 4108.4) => 4.1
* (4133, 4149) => 3.0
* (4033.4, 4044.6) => 2.4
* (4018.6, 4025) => 1.9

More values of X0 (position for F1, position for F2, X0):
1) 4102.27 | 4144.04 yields 0.3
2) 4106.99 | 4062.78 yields 0.7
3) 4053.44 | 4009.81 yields -0.4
